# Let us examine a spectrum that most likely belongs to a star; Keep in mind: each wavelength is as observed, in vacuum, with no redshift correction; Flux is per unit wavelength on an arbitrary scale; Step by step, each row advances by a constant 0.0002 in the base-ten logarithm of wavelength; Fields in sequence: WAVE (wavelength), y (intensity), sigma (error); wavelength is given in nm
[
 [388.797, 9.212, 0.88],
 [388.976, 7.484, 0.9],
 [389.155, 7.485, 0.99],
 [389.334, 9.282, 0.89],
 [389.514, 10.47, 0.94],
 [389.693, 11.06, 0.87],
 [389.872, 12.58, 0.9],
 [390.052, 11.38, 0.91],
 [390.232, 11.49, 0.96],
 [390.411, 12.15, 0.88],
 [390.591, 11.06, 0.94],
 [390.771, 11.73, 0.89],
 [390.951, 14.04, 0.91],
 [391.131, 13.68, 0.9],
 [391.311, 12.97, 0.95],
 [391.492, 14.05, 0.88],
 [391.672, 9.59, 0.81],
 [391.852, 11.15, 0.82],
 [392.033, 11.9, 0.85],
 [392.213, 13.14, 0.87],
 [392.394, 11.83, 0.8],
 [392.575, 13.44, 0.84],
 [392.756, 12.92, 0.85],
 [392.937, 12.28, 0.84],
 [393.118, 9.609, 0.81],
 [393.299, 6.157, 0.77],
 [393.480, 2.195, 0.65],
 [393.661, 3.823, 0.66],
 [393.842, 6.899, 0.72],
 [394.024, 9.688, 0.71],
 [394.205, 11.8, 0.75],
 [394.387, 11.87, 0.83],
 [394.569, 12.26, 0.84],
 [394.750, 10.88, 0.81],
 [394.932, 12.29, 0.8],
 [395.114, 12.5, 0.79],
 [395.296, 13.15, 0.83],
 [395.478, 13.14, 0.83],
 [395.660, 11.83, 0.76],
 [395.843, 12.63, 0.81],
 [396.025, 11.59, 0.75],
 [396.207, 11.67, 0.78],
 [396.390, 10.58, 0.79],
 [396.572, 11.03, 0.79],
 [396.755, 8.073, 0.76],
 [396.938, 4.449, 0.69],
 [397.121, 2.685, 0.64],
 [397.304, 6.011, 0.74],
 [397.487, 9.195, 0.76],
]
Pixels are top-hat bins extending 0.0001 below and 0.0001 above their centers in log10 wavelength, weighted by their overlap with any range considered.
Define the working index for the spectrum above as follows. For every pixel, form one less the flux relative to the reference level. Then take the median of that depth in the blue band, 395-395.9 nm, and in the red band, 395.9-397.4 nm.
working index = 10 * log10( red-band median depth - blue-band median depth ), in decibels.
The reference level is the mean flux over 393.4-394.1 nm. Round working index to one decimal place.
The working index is -2.3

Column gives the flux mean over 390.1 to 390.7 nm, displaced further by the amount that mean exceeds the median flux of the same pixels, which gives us 11.6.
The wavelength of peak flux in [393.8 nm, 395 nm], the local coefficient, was 394.932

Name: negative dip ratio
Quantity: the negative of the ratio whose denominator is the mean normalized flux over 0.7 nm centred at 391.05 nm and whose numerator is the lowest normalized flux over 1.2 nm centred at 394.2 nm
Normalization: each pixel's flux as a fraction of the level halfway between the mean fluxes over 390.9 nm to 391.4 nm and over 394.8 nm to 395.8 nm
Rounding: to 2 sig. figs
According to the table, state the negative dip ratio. -0.29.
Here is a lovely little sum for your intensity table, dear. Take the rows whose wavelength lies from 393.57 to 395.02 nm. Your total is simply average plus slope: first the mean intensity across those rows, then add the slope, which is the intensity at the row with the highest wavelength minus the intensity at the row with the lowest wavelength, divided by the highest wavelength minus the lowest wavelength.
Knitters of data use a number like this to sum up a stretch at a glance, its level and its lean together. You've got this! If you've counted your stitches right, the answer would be 17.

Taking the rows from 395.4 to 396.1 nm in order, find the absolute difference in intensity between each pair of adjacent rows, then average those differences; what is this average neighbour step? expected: 1.05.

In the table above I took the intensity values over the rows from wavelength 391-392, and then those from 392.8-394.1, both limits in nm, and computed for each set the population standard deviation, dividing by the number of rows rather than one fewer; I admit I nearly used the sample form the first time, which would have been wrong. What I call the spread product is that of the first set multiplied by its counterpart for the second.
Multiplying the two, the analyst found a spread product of 5.5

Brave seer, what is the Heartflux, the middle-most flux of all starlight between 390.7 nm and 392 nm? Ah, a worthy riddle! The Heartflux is 13.0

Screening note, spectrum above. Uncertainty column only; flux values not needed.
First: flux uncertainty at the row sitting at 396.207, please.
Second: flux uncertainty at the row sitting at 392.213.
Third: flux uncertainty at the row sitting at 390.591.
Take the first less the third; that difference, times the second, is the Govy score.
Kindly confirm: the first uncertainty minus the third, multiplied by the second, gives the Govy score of -0.14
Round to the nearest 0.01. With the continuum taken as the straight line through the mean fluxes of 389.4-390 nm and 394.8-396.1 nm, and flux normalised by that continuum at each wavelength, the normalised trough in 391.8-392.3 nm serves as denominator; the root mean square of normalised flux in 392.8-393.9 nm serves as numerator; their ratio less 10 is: -9.33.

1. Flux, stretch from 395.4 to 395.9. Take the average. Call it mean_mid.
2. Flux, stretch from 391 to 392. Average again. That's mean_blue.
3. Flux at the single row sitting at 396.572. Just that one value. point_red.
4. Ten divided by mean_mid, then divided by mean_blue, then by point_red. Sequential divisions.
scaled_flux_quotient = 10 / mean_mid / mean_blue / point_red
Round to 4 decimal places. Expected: 0.0059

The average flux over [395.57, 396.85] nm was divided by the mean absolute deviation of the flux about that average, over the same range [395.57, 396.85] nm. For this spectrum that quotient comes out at 11.1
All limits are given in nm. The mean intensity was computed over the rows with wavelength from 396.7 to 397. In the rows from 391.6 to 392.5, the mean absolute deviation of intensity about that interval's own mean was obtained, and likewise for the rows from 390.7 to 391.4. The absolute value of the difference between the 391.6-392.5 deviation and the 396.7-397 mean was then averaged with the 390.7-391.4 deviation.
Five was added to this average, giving 8.0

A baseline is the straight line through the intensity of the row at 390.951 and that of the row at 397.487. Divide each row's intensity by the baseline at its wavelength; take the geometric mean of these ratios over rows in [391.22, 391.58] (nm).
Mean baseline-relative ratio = 1.0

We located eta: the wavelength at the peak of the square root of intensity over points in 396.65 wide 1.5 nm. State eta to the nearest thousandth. 396.207 nm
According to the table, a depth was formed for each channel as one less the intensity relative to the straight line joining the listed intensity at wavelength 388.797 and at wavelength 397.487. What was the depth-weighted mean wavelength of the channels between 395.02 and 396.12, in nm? 395.54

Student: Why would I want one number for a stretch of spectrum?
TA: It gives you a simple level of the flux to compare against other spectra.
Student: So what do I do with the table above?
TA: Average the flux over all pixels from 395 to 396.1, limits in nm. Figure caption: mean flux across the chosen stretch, 12.5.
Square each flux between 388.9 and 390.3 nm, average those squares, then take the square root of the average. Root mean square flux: 10.3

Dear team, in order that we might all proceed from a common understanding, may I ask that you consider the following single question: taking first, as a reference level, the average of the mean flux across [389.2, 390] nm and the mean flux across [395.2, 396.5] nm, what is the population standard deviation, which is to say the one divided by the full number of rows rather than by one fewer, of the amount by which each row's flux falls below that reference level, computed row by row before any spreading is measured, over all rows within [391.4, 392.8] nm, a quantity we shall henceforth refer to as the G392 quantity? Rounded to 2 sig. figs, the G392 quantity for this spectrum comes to 1.3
